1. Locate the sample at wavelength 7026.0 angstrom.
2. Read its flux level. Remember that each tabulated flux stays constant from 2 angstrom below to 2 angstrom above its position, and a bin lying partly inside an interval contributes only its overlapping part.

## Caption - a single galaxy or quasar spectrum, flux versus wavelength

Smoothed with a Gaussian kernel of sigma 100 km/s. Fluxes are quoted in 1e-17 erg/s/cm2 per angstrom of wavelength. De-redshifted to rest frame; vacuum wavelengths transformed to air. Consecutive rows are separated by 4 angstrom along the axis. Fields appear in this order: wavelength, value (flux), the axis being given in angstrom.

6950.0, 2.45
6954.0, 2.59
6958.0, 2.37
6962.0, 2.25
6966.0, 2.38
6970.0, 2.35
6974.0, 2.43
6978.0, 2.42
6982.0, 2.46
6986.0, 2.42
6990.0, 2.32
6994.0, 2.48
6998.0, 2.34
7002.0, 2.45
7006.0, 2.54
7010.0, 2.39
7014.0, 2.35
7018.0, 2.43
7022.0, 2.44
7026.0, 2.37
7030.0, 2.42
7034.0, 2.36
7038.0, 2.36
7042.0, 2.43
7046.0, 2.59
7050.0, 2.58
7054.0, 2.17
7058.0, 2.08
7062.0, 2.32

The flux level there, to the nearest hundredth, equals 2.37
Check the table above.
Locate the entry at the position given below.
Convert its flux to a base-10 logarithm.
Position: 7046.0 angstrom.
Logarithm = 0.413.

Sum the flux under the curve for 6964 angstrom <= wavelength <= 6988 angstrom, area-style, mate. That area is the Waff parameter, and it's 58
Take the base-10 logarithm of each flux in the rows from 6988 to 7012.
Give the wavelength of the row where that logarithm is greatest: 7006.0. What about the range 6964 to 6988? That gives 6982.0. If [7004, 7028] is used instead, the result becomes 7006.0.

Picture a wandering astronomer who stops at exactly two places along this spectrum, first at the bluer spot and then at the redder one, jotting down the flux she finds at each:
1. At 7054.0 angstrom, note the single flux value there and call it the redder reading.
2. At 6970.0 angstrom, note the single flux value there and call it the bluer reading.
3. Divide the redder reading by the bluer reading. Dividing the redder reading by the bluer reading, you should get 0.92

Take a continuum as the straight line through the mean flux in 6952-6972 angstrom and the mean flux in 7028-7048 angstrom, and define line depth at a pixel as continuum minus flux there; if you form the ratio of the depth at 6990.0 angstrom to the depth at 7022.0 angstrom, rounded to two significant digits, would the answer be -4.9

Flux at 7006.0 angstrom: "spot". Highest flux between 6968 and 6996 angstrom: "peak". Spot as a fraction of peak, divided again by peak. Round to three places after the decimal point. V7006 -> 0.413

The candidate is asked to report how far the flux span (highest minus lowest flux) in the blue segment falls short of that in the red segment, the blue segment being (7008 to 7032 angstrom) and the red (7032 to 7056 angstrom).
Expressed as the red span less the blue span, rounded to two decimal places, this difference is 0.33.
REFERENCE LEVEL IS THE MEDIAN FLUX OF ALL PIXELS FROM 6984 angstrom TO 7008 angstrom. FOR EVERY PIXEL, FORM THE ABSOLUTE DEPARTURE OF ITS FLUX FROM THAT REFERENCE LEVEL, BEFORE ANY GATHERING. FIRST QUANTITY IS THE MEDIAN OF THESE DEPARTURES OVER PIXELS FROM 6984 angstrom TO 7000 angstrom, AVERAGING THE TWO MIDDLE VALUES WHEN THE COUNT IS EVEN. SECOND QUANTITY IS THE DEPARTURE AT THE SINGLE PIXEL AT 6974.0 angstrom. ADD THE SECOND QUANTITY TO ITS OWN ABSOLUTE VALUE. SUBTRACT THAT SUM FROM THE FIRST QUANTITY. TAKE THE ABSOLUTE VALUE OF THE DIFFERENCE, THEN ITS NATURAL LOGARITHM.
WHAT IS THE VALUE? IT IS -2.8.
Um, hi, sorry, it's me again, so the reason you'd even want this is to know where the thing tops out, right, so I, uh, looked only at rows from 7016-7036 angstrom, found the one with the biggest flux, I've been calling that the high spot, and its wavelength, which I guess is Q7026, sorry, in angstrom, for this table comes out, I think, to 7022.0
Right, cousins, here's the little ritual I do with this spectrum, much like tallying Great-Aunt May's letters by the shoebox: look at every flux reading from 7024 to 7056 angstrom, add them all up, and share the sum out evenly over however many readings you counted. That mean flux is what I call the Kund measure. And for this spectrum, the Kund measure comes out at 2.41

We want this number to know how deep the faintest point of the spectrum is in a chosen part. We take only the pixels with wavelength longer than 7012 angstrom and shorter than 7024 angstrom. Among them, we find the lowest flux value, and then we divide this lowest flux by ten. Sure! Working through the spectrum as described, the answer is 0.235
